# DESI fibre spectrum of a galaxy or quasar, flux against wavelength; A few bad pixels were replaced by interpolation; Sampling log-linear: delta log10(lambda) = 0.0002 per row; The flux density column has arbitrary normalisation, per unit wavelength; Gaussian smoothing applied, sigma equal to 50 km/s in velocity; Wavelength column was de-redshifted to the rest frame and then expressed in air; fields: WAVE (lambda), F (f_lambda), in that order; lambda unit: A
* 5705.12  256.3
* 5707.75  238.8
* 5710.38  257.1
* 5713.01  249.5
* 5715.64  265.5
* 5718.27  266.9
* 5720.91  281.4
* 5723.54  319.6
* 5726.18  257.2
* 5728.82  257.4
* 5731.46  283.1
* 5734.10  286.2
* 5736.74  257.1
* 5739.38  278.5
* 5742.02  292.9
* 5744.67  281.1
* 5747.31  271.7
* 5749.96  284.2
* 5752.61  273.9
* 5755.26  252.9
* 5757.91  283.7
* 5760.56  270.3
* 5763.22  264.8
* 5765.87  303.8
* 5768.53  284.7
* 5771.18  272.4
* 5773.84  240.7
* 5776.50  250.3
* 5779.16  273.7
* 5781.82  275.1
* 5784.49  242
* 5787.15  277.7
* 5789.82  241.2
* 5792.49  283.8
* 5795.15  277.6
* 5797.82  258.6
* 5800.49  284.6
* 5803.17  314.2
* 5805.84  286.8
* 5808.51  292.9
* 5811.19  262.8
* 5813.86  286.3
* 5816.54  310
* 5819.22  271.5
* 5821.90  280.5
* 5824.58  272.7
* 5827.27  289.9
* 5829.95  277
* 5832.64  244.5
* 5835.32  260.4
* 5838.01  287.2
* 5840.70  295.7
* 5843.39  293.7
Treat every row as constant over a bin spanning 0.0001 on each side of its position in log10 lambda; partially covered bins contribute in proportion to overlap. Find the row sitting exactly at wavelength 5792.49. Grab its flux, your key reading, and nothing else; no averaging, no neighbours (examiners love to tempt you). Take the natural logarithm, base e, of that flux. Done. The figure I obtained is 5.65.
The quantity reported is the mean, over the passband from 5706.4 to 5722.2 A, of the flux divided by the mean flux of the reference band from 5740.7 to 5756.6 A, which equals 0.94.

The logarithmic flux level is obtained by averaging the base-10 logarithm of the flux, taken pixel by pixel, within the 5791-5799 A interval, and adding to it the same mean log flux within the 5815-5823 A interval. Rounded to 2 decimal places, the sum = 4.89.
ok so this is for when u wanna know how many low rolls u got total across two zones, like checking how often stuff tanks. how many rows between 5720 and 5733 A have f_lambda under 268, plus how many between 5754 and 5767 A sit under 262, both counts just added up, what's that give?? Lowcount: 3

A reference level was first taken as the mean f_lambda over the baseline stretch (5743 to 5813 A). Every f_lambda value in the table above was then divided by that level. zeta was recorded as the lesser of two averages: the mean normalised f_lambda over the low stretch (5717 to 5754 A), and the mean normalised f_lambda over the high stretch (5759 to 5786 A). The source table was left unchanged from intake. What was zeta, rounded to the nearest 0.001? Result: 0.980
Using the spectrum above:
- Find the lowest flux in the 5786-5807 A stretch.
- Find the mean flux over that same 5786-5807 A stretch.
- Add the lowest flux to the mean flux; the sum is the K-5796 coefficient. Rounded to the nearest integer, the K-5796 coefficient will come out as 519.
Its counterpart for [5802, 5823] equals 551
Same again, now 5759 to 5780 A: 511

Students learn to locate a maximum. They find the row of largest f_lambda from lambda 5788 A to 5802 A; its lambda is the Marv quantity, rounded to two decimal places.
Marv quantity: 5800.49 A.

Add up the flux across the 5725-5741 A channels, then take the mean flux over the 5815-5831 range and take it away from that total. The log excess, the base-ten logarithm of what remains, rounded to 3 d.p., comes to 3.126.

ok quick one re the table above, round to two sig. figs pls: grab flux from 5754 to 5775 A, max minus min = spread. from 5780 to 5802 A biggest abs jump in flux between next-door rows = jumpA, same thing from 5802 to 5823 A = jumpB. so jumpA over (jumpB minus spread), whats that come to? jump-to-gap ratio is -1.7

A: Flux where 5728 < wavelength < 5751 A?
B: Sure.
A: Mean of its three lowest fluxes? 262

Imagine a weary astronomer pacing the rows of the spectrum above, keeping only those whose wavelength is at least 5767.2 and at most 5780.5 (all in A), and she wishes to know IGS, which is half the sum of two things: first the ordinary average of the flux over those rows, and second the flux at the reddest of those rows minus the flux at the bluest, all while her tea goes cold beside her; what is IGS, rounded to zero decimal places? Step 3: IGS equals 127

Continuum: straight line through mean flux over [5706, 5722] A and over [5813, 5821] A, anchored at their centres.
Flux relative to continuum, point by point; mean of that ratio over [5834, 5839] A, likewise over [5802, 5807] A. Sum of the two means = 1.98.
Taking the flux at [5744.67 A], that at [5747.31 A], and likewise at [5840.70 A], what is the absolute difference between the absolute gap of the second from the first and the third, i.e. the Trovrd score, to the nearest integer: 286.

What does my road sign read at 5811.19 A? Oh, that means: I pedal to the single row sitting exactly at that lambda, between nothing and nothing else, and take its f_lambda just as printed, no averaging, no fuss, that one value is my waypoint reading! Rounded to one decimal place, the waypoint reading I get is 262.8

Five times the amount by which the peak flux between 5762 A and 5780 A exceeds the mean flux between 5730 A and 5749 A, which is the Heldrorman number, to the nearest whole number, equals 126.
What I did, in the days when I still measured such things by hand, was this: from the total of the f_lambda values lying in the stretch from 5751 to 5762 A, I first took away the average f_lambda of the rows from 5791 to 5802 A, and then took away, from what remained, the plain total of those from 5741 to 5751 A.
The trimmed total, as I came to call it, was -325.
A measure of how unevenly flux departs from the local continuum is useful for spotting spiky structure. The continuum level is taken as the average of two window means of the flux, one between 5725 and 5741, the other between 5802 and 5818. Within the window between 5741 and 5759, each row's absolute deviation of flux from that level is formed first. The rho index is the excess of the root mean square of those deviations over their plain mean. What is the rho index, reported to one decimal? 3.6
